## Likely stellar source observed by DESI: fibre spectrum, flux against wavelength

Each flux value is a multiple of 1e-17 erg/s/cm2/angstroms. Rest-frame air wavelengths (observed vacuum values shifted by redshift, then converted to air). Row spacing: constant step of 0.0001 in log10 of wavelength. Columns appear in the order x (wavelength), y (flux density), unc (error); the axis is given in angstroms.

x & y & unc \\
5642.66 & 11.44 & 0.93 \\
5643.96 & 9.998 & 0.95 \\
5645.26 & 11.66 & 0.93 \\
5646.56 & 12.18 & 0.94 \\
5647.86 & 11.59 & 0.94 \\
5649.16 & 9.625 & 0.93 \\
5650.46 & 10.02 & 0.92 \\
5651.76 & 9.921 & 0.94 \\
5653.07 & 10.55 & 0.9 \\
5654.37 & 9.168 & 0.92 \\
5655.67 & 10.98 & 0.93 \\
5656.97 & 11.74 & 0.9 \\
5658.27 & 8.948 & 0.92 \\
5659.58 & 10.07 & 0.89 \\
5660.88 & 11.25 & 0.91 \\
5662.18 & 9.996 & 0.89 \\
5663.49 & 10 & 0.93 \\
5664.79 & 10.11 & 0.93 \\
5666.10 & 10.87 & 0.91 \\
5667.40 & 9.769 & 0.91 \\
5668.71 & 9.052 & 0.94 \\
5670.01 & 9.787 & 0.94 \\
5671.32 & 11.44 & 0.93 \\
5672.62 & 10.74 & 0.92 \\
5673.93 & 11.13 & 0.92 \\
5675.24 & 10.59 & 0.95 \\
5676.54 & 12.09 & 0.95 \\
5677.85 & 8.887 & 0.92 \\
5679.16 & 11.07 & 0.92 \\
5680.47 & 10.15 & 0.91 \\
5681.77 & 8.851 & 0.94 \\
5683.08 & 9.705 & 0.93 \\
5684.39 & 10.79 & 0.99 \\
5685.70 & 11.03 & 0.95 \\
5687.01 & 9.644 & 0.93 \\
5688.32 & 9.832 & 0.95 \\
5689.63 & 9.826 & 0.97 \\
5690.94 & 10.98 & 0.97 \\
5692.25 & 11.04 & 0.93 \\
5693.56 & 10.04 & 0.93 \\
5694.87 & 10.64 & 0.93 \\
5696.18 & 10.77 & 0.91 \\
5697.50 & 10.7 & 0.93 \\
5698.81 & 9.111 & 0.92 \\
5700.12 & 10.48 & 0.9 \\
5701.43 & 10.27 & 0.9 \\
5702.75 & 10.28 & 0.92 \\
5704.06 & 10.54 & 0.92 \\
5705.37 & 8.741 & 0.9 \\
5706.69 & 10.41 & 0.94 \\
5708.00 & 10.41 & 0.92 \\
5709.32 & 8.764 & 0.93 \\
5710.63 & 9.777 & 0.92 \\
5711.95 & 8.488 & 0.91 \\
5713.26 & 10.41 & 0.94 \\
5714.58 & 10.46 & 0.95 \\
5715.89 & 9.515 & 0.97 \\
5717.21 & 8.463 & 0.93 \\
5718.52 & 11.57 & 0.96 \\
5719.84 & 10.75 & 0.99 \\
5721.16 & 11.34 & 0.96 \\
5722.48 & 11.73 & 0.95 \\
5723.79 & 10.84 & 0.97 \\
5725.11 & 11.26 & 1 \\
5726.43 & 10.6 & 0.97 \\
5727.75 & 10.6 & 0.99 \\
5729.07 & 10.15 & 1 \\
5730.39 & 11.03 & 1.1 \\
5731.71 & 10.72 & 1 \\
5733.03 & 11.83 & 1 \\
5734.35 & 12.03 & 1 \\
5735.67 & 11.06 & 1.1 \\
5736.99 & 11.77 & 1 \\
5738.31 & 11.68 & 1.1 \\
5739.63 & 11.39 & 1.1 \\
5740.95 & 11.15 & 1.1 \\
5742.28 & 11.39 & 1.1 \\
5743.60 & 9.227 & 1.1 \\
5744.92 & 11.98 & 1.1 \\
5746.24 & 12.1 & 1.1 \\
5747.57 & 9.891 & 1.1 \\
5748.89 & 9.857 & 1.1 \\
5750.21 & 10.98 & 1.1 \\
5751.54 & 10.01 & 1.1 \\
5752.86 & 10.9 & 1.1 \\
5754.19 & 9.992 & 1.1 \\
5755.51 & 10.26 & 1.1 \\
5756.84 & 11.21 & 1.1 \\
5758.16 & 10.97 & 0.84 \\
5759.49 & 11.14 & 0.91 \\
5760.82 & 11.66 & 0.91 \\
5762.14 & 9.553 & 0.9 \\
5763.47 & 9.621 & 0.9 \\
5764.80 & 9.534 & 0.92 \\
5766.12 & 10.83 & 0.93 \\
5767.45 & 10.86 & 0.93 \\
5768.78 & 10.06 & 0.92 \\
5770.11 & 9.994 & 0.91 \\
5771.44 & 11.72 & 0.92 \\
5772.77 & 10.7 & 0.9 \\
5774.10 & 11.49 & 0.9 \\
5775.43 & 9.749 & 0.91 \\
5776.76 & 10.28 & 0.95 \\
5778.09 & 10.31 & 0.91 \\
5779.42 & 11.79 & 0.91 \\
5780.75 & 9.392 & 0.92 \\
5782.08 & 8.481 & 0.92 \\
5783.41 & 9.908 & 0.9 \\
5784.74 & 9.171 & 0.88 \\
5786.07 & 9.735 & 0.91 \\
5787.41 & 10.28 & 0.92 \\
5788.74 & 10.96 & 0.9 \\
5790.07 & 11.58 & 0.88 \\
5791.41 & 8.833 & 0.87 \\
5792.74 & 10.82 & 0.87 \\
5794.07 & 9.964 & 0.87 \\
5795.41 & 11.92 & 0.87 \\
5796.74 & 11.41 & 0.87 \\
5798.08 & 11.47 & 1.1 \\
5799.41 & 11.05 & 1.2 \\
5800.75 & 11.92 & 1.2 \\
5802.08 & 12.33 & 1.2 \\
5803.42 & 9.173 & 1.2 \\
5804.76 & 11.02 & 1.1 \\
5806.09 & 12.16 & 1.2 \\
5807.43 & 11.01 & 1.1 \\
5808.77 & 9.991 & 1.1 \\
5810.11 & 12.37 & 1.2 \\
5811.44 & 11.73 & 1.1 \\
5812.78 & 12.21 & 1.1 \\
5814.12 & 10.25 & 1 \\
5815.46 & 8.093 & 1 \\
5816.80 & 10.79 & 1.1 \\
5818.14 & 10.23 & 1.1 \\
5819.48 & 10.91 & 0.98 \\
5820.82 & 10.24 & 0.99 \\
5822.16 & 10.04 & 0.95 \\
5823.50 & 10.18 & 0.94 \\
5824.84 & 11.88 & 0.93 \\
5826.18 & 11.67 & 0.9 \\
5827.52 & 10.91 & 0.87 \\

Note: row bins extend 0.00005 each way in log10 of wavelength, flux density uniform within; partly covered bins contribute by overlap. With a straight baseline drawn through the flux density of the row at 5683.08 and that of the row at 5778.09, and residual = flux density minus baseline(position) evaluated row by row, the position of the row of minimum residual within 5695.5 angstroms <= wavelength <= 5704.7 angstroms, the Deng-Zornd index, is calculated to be 5698.81 angstroms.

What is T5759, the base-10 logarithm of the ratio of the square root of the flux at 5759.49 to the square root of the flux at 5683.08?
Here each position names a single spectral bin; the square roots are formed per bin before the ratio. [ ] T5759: 0.030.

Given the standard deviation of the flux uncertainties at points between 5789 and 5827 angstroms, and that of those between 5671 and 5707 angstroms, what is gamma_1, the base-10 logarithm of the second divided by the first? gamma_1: -0.8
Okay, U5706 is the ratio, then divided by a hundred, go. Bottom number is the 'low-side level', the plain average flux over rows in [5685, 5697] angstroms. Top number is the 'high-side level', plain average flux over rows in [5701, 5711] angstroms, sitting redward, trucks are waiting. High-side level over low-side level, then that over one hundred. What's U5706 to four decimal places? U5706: 0.0095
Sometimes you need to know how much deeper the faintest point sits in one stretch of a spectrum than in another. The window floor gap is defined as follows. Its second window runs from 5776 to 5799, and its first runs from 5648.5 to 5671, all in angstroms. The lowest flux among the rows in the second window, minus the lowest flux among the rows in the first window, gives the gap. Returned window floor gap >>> -0.47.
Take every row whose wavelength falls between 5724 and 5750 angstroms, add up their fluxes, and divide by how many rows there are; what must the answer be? 11.0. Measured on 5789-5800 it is 10.9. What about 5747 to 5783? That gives 10.4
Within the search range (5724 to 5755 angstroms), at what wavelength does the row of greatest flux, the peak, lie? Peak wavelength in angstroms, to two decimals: 5746.24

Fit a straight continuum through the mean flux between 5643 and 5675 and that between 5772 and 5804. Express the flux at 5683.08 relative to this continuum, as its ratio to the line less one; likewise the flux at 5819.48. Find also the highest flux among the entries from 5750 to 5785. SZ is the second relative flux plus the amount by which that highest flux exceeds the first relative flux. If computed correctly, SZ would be 11.9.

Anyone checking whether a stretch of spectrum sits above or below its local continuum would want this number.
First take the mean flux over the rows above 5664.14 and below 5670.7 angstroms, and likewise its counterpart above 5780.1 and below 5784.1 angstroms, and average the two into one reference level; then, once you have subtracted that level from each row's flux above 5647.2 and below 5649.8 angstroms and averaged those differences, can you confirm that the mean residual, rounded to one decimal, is 1.0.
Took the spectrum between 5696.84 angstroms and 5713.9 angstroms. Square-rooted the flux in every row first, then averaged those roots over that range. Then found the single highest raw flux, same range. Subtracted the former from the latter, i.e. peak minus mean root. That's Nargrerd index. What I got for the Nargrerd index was 7.56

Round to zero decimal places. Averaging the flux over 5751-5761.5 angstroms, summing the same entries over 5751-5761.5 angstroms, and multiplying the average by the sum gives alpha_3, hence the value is 928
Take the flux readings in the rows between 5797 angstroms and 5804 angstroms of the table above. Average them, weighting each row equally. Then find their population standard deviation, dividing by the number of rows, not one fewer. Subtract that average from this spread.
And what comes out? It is -10.1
